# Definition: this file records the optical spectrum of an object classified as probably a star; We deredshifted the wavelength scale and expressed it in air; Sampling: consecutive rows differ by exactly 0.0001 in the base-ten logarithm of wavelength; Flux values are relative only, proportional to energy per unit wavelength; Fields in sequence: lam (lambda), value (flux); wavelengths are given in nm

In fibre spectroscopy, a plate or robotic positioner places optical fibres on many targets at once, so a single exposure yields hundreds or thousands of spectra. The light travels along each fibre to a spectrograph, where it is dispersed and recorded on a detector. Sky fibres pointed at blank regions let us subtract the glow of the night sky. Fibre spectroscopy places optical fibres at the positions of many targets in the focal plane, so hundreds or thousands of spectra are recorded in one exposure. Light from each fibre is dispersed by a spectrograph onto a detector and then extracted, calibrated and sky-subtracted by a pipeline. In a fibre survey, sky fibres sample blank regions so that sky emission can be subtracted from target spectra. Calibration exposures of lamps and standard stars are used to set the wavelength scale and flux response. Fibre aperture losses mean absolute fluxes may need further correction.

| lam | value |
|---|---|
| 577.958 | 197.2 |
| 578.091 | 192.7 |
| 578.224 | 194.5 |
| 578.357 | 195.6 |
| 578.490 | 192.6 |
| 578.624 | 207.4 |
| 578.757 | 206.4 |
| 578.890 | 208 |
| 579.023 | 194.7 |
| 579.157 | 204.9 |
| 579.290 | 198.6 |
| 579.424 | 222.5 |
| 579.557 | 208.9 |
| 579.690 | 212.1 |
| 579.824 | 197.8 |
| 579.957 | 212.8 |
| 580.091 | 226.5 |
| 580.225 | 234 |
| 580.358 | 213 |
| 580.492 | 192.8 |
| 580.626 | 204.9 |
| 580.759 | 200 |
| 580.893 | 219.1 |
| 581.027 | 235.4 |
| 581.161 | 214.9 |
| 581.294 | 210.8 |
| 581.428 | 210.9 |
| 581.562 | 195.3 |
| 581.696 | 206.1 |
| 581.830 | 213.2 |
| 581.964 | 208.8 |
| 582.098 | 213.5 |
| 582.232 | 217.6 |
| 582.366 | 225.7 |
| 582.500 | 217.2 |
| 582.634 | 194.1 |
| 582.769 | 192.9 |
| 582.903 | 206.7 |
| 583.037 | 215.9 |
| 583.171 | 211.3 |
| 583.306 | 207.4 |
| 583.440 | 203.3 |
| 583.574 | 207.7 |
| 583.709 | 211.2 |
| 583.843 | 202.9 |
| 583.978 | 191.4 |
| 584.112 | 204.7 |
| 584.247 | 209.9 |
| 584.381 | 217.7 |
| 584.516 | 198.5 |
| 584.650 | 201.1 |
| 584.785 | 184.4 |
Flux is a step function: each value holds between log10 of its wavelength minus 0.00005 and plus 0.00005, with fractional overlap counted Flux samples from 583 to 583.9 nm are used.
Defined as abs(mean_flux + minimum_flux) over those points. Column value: 411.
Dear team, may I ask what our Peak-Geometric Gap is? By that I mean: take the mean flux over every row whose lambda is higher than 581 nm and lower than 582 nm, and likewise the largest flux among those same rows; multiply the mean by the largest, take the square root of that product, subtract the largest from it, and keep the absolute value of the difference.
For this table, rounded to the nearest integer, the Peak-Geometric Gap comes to 12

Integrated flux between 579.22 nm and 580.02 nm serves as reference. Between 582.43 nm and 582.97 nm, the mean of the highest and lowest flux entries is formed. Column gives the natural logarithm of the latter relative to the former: 0.20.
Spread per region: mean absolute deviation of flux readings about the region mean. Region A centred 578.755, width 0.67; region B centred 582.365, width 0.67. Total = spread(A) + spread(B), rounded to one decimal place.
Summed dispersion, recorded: 14.4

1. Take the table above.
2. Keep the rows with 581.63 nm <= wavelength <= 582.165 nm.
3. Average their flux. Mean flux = 210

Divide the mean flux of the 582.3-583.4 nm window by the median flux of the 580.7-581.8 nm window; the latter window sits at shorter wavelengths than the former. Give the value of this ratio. 0.99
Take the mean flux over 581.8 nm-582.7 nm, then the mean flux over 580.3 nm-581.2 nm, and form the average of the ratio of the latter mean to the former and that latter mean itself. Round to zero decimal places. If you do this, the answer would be 106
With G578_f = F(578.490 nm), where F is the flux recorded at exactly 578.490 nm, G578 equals 192.6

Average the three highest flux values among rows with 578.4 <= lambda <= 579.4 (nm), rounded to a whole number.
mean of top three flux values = 207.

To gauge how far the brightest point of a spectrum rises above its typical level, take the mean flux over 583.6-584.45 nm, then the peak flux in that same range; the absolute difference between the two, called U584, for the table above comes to 11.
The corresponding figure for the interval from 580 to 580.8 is 22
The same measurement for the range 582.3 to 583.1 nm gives 17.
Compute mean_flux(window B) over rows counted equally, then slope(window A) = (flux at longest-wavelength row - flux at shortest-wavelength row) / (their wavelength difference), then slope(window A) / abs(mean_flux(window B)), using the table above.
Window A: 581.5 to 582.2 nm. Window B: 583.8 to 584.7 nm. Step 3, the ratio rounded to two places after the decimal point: 0.17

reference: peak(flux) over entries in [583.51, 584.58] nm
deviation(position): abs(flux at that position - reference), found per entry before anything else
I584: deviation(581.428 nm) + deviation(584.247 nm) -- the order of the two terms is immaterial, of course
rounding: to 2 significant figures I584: 15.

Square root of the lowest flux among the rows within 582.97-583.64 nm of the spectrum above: 14.26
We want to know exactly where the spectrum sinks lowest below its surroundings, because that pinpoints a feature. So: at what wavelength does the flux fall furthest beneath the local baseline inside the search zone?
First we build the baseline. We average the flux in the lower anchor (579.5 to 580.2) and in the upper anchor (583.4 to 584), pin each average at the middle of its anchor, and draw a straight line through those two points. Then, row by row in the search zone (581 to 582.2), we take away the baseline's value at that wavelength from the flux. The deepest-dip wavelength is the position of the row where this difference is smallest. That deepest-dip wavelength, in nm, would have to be 581.562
